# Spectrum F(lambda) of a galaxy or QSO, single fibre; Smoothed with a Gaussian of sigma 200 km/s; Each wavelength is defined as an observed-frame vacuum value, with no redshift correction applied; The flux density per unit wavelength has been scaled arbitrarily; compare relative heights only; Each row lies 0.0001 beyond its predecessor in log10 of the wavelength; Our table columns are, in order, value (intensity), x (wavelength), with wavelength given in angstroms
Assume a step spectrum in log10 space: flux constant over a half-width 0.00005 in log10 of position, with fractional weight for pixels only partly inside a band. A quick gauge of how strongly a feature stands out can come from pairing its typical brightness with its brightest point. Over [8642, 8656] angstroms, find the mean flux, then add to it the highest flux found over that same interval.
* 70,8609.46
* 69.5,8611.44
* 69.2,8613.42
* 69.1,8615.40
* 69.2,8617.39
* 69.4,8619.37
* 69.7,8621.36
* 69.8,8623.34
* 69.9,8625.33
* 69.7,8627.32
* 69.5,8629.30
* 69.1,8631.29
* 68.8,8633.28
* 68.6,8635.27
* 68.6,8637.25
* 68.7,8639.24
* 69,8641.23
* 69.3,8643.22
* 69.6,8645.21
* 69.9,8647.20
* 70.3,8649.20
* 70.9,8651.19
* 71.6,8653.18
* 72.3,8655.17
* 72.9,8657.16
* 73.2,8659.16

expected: 143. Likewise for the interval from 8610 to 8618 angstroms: 139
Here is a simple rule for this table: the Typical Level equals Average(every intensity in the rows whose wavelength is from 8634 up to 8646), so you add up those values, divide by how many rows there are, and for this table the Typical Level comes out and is 69.0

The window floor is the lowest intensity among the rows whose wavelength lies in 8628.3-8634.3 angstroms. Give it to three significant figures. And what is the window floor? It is 68.8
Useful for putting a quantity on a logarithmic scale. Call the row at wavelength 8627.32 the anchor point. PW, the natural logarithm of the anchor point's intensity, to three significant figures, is 4.24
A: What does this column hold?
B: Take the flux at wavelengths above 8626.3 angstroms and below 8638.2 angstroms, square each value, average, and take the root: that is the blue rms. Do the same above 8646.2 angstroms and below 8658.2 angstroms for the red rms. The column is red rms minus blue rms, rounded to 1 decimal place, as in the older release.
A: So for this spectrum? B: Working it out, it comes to 2.3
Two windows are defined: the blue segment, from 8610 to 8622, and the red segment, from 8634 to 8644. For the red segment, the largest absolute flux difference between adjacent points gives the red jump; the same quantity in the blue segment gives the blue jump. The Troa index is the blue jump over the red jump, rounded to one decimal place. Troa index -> 1.0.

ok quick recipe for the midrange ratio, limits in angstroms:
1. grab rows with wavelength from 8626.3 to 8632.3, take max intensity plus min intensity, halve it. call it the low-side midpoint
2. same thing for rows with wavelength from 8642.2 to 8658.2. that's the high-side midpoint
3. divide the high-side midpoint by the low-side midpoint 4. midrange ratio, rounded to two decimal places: 1.02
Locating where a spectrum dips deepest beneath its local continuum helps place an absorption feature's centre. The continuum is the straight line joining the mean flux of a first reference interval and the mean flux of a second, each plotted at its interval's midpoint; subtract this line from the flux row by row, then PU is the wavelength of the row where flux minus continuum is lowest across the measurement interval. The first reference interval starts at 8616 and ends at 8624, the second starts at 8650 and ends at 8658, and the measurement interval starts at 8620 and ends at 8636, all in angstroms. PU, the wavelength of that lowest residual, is 8635.27 angstroms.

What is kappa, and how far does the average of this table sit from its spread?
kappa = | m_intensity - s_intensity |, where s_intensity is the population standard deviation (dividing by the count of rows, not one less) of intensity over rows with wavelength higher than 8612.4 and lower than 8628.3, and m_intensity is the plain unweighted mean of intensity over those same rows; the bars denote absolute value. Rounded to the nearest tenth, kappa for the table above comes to 69.2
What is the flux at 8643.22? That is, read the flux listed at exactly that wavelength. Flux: 69.3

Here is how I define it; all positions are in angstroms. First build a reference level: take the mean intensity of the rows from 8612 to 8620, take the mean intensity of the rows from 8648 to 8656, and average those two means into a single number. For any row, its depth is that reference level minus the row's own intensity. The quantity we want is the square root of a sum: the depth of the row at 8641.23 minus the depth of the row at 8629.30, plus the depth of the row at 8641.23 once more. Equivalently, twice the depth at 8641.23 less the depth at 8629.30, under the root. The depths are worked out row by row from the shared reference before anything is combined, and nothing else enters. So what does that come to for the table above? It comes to 1.3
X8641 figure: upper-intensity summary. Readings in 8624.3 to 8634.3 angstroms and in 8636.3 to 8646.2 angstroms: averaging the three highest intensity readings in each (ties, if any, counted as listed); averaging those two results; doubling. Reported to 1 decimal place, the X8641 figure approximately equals 139.0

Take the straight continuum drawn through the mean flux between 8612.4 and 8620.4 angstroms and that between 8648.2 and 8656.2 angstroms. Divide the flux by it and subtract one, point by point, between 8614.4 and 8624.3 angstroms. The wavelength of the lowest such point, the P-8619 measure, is 8617.39 angstroms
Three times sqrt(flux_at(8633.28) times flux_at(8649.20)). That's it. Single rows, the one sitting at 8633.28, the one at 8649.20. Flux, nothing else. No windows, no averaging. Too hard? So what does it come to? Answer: 209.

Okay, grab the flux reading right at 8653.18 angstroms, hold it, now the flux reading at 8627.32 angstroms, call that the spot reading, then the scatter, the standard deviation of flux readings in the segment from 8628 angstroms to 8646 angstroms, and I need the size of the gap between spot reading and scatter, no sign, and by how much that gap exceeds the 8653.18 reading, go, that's -2.3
